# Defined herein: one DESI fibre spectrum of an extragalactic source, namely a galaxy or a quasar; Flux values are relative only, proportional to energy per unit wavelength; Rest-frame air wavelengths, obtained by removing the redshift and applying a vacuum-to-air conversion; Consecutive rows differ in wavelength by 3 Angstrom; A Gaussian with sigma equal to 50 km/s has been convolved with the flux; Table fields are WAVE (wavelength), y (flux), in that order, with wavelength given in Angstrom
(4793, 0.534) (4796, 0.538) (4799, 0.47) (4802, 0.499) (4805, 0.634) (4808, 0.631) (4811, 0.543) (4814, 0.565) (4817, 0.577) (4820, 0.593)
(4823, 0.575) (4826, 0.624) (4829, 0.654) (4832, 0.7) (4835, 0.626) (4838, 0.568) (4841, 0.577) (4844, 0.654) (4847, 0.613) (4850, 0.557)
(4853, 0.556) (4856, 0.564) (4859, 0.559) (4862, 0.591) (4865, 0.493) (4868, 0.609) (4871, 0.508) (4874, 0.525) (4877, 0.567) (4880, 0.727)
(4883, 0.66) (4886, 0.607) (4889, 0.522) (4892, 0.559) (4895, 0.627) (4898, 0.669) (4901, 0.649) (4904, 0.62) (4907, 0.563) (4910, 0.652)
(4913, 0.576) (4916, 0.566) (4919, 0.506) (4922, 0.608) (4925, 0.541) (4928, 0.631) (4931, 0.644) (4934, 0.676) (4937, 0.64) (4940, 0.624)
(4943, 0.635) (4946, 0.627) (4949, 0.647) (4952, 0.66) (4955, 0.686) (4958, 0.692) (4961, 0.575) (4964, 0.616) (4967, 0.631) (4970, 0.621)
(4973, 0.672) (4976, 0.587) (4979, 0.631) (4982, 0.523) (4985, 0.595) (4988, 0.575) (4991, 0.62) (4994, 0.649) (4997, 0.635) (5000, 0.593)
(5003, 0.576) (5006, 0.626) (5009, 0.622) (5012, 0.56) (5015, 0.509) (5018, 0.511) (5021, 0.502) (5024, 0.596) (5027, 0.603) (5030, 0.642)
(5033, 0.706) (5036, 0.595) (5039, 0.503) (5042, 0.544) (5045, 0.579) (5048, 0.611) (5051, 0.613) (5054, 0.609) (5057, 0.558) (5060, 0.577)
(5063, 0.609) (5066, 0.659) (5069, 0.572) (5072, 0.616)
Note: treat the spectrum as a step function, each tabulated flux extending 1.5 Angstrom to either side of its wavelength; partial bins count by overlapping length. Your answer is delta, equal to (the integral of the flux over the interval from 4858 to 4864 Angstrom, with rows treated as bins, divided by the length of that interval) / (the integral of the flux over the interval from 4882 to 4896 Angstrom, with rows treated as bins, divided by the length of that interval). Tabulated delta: 0.96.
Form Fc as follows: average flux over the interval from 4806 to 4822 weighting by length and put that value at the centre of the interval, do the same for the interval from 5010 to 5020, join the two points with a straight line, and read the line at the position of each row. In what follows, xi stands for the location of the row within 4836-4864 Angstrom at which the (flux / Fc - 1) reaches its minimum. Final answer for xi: 4853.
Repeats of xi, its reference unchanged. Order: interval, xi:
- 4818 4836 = 4823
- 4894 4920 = 4919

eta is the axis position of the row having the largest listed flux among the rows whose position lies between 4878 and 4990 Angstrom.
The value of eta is 4880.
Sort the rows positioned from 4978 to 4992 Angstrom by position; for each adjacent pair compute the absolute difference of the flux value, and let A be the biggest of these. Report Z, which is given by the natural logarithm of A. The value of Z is -2.23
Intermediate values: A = 0.11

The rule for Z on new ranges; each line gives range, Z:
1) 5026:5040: -2.20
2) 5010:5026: -2.36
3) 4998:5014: -2.78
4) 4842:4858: -2.88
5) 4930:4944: -3.32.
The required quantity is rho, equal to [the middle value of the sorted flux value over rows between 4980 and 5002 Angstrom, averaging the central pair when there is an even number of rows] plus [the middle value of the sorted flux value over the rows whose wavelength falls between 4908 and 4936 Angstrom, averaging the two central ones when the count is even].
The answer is 1.20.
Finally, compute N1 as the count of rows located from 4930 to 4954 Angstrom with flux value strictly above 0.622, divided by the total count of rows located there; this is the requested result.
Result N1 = 1.00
